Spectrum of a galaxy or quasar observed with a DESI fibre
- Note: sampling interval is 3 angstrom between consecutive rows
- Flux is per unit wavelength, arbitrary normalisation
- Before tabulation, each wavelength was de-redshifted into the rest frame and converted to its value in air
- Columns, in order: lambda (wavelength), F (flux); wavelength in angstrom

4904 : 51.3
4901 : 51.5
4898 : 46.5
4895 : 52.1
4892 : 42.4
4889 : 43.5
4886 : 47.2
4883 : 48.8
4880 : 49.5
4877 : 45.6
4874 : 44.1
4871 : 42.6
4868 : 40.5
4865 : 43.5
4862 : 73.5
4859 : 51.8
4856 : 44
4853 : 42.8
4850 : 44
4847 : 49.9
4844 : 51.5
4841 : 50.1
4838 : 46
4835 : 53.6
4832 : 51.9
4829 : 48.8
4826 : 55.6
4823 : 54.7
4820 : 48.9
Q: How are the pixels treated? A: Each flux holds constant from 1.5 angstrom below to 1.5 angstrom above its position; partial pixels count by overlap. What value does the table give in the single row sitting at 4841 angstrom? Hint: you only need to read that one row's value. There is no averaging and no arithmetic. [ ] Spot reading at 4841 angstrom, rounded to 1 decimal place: 50.1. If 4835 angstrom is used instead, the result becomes 53.6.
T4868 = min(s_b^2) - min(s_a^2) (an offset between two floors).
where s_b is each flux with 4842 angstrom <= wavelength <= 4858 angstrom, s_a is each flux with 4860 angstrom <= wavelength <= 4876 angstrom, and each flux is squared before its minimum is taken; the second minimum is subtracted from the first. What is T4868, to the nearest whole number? 192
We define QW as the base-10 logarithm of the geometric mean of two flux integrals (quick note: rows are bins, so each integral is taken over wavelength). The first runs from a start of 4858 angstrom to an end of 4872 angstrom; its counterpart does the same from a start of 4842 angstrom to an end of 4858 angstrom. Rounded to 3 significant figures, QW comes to 2.86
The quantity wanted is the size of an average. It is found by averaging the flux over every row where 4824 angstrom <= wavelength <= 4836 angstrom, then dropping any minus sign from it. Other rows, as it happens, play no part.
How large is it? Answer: 52.5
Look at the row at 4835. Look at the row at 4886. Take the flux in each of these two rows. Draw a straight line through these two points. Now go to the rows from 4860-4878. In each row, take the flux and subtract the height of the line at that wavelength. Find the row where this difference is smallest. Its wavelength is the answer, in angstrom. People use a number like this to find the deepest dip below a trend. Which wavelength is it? 4868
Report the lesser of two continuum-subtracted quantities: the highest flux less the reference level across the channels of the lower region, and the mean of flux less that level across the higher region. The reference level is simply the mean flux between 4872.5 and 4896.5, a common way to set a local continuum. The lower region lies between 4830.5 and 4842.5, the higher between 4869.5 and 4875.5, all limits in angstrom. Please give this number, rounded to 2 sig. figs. -3.3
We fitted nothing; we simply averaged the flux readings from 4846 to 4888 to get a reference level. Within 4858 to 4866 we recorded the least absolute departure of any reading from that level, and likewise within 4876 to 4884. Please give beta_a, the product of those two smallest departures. 5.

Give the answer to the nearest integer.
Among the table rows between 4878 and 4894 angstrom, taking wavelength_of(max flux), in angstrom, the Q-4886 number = 4880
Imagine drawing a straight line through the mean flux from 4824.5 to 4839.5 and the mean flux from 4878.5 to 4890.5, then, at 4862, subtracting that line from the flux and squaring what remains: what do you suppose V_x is 603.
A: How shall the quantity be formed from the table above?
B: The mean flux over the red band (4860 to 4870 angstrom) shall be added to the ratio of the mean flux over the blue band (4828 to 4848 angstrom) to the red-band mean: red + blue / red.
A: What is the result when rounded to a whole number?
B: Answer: 53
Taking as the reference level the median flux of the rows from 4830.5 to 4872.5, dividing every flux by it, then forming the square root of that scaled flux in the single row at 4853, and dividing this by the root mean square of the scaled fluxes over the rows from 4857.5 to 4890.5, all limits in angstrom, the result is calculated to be 0.92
